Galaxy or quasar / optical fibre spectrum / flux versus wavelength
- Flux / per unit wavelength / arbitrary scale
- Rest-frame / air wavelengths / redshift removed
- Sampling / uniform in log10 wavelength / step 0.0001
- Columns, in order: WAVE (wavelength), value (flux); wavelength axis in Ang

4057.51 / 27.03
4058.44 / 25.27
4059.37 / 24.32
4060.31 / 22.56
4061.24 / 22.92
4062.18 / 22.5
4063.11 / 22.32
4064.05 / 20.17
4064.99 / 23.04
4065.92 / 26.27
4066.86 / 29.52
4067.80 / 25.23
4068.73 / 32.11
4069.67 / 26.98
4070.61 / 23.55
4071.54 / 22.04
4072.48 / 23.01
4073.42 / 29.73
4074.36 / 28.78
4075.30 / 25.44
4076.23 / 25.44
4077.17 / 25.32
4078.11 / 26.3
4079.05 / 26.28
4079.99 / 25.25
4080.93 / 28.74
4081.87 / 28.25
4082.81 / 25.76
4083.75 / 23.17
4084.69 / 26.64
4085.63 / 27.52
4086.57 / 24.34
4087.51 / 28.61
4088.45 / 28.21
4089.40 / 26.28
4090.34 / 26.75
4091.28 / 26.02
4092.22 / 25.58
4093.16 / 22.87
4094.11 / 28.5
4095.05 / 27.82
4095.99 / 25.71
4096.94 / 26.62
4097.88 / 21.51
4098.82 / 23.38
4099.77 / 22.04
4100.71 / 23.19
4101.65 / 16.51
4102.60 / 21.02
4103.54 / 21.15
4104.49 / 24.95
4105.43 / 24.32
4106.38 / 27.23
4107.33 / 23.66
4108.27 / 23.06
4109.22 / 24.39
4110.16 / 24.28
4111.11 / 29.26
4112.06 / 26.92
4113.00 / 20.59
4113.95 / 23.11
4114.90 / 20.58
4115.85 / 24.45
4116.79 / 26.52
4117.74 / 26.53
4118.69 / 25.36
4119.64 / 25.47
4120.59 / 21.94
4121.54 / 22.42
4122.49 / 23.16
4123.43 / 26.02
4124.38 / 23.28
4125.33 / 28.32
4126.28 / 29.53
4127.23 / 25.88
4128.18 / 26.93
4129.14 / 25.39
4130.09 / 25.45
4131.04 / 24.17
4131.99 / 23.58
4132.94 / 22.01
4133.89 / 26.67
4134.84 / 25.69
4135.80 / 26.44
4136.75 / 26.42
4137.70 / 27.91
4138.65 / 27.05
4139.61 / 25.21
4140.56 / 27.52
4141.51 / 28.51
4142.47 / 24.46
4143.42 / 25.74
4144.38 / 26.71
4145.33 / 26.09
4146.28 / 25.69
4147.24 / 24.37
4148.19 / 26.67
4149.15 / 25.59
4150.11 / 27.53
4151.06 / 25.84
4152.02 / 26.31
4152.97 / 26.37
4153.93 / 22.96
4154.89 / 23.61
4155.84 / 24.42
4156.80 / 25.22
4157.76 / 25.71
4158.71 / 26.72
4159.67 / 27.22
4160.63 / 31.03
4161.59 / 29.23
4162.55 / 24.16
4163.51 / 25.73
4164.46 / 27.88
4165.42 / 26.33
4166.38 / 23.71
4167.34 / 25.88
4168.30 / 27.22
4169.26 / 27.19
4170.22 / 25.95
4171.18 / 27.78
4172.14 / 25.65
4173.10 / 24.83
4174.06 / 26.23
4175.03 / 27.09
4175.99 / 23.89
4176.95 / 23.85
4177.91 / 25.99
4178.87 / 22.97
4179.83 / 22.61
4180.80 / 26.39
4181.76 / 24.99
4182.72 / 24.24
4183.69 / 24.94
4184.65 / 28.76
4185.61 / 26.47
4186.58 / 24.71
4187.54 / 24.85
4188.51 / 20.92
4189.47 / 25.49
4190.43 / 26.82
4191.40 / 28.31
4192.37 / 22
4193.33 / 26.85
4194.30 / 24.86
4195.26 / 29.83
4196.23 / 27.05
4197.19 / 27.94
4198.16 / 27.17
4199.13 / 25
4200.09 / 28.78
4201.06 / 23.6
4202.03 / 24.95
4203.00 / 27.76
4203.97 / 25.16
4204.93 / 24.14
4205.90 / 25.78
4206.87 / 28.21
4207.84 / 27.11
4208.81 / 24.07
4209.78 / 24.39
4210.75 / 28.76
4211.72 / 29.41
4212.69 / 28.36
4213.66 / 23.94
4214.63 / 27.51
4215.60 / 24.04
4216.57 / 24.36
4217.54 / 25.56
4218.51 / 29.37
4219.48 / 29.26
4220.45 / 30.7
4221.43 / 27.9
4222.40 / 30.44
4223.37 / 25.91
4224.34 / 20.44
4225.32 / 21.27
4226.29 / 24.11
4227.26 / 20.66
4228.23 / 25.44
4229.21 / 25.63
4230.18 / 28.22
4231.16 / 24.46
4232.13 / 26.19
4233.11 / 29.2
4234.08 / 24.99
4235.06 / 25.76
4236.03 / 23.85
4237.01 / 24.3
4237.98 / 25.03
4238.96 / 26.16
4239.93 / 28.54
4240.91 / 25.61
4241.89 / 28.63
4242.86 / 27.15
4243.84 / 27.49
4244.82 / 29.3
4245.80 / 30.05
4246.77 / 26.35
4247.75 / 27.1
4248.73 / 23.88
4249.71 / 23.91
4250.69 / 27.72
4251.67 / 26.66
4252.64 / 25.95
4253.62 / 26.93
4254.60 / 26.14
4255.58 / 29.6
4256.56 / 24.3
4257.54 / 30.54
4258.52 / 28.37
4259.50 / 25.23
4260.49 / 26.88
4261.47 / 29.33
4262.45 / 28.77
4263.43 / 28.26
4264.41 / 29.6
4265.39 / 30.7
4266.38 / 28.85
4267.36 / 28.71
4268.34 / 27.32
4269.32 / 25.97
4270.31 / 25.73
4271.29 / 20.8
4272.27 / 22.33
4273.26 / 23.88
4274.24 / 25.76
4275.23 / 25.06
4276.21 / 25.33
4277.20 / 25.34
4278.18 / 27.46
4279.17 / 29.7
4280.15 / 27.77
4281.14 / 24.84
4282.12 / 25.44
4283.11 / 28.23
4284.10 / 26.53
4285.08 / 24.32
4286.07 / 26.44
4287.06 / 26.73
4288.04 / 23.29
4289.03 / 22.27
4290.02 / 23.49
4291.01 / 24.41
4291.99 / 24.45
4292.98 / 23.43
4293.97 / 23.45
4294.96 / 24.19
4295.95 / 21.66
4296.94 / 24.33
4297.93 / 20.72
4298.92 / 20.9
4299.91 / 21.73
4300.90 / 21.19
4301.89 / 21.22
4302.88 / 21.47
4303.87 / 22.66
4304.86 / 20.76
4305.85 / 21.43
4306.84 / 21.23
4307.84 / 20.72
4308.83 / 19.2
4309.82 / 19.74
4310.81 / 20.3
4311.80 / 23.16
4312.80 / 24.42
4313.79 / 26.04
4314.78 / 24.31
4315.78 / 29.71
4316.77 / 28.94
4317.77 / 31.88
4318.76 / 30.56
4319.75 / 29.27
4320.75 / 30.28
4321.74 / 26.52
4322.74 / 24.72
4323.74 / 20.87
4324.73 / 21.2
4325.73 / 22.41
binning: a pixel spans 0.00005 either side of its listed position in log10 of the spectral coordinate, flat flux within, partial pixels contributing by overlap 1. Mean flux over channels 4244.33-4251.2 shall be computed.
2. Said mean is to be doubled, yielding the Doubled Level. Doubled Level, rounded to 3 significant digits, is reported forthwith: 53.8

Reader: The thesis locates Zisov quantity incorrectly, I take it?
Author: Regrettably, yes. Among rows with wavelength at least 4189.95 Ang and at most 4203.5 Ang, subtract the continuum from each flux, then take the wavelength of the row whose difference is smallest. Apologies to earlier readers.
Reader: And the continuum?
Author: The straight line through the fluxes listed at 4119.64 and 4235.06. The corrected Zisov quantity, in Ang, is 4192.37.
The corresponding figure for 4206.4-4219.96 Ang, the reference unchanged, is 4213.66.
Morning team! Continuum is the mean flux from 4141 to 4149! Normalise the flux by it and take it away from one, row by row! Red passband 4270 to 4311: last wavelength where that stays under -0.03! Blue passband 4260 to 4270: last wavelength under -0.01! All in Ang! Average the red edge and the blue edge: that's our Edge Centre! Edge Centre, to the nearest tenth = 4275.7 Ang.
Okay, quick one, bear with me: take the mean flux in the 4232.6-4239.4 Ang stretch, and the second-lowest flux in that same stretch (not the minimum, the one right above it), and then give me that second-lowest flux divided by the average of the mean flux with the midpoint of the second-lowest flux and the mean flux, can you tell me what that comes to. 0.961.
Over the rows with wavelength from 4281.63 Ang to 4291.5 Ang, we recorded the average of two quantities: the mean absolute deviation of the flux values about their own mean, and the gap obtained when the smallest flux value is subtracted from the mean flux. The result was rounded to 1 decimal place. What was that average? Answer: 2.2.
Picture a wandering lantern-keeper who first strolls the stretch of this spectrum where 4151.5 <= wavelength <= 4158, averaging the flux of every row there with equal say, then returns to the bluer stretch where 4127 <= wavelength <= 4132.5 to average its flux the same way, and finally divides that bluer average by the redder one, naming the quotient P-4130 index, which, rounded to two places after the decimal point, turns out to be 1.01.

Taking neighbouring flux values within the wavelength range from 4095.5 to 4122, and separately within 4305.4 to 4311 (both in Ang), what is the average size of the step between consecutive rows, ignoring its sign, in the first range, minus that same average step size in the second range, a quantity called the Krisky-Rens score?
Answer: 1.7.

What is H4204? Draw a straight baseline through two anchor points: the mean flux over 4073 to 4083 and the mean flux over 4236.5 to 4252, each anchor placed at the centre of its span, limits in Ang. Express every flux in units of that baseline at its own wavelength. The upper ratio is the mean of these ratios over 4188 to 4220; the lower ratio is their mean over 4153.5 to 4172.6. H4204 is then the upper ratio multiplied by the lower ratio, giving 0.96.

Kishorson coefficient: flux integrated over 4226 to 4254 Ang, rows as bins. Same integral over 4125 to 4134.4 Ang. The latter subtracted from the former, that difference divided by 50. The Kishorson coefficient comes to 10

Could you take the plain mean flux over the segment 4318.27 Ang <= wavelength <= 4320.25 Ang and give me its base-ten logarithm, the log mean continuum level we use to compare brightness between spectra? 1.48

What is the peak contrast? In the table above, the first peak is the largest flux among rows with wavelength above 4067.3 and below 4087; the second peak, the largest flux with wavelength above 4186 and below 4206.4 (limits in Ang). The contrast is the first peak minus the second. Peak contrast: 2.3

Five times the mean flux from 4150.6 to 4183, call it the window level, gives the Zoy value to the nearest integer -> 129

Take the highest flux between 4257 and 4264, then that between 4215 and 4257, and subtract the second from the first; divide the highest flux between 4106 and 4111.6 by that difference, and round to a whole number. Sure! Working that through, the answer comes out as -183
